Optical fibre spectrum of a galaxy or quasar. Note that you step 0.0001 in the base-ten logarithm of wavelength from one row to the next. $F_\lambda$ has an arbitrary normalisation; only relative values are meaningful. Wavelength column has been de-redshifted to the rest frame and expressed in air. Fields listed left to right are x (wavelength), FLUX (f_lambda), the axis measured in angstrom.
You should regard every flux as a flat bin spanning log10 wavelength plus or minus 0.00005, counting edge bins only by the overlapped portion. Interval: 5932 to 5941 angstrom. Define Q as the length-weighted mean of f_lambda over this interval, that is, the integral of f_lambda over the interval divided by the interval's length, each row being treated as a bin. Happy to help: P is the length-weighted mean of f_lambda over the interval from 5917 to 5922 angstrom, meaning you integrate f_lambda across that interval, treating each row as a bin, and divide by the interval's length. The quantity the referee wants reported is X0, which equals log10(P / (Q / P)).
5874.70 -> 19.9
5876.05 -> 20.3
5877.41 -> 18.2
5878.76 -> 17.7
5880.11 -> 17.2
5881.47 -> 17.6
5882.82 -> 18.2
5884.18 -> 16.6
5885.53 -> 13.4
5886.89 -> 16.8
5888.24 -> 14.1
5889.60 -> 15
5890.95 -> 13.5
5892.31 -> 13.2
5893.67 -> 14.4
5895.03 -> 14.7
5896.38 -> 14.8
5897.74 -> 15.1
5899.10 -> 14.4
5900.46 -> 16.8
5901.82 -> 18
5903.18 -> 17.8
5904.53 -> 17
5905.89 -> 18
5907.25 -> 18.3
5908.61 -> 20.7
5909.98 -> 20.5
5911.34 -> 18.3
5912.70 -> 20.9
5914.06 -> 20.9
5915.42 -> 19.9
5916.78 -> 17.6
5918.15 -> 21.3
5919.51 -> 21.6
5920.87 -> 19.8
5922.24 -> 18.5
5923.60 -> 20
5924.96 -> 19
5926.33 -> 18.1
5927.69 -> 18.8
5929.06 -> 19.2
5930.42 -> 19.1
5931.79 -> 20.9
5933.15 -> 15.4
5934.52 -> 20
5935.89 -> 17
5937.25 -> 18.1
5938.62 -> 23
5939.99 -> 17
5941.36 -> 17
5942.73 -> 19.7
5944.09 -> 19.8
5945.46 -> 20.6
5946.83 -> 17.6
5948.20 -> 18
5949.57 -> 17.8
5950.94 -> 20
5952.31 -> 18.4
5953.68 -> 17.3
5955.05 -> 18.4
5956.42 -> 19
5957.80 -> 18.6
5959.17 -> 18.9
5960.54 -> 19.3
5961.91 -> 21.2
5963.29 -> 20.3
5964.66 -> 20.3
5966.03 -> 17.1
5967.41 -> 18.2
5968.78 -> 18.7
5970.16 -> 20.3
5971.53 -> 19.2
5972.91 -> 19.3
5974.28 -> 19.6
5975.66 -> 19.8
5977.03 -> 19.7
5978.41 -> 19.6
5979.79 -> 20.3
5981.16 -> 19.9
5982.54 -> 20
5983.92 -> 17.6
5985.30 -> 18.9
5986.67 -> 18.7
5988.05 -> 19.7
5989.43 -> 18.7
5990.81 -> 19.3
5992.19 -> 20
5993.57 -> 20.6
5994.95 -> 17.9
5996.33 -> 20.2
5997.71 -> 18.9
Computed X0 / 1.35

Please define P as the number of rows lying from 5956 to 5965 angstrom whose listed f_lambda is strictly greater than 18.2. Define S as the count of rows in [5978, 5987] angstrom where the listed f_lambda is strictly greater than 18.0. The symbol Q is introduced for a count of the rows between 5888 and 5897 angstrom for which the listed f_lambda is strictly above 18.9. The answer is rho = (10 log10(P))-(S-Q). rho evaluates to 2.45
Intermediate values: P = 7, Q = 0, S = 6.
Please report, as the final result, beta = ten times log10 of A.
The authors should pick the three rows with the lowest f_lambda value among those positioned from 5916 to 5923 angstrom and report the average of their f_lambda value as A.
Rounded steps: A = 18.6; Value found 12.7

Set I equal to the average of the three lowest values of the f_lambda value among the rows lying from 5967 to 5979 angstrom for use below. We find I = 18.7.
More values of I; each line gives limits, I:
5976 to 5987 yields 18.4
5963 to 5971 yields 18.0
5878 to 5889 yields 14.7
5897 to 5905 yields 15.4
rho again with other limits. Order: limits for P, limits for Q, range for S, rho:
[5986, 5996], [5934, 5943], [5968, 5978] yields 3.78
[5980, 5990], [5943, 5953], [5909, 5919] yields 4.78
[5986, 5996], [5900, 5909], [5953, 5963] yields 2.78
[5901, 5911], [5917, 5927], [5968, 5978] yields 2.77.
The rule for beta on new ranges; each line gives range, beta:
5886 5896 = 11.3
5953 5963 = 12.6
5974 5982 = 12.9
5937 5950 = 12.4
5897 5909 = 11.9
